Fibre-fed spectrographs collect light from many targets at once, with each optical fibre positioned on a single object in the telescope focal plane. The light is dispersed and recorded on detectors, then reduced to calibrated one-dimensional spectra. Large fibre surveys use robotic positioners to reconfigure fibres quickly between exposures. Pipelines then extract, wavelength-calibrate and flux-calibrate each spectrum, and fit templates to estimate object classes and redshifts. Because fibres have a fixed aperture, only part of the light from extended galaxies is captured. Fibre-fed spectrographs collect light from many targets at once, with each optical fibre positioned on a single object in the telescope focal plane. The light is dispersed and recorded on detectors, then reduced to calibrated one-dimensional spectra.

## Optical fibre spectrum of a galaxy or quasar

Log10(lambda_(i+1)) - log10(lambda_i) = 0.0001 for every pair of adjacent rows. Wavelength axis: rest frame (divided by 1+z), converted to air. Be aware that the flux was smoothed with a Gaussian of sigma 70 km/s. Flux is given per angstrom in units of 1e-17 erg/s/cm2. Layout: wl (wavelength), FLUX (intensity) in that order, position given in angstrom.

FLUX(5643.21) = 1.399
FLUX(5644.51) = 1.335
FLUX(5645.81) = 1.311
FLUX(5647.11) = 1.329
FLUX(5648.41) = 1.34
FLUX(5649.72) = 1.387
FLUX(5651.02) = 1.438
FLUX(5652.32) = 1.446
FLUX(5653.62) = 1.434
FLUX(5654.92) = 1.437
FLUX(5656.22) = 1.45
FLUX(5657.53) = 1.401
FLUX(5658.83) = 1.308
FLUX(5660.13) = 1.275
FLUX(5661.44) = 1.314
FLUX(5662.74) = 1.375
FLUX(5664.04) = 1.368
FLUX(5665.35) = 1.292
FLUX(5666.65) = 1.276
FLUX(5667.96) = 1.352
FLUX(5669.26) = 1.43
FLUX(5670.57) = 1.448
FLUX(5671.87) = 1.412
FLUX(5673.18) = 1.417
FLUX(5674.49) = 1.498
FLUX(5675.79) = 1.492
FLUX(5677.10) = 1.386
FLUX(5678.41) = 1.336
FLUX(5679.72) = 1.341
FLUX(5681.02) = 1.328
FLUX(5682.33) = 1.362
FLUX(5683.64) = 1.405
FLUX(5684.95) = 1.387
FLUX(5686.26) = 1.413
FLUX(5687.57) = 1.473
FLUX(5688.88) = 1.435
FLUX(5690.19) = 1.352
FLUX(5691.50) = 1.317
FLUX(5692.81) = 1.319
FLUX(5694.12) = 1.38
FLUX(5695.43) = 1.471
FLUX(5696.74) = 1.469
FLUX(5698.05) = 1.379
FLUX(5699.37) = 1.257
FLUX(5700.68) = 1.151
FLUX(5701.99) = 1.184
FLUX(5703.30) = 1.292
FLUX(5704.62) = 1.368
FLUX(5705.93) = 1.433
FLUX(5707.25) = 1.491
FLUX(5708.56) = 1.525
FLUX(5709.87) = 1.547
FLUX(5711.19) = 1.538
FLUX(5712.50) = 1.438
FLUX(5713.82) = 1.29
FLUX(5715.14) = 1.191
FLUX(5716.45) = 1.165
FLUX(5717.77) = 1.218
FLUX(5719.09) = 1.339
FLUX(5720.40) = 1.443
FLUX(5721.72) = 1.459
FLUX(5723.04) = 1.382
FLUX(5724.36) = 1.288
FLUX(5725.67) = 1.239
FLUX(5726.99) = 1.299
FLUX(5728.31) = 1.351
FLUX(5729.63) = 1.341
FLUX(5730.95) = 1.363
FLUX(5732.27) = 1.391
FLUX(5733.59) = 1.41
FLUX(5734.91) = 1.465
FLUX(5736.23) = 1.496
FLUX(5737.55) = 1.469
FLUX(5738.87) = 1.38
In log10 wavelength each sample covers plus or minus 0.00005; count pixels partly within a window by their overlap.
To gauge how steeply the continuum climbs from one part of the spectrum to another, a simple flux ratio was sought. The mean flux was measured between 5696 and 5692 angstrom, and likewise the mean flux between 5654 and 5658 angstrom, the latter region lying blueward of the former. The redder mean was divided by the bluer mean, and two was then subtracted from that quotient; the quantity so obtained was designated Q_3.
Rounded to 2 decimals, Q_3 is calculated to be -1.03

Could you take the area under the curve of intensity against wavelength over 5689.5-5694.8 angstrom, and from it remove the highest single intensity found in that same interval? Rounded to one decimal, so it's 5.7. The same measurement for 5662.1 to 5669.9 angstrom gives 9.1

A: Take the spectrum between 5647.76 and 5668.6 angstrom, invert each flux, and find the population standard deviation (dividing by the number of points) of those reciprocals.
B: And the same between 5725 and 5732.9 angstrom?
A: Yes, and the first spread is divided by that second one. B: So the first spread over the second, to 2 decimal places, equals 1.14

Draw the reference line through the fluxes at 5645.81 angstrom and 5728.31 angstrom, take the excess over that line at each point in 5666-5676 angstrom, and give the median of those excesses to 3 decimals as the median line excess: 0.100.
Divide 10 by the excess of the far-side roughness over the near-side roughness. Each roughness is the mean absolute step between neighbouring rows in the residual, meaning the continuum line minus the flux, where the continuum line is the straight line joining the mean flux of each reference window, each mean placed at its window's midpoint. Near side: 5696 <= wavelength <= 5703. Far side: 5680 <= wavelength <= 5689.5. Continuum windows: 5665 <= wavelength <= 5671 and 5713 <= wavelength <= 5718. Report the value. -208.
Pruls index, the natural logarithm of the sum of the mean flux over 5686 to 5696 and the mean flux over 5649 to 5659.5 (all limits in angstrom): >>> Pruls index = 1.03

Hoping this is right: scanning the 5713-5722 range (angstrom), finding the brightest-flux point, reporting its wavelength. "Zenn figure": 5721.72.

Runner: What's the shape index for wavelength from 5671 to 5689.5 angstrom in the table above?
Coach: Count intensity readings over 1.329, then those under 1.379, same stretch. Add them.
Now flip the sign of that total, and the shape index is -17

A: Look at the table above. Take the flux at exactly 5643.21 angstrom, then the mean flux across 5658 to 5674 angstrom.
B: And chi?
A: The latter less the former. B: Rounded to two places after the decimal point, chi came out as -0.04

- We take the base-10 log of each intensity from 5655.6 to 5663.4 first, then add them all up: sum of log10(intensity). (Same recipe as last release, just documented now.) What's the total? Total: 0.79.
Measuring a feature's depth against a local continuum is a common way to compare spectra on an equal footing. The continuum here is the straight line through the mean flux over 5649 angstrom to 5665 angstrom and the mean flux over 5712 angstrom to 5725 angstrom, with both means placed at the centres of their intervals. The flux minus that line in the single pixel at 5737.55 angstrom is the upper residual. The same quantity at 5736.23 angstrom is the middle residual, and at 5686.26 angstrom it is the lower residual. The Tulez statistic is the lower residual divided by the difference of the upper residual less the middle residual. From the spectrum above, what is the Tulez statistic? -2.3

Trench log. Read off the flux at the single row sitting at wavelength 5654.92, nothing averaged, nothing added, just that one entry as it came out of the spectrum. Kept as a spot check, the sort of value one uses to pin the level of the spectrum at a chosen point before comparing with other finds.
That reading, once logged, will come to 1.437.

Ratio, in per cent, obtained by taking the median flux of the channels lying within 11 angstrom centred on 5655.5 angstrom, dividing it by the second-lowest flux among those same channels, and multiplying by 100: 110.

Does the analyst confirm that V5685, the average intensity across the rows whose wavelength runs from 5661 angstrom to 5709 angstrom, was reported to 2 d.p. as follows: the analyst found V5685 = 1.38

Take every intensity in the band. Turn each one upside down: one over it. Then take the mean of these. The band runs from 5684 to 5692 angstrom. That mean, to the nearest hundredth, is 0.72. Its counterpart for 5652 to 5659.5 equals 0.71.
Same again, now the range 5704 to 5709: 0.69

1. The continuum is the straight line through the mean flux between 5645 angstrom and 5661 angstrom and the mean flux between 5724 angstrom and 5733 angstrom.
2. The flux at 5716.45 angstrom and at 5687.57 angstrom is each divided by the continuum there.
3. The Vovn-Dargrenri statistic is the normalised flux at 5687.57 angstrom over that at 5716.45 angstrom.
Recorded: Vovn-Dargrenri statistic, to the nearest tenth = 1.2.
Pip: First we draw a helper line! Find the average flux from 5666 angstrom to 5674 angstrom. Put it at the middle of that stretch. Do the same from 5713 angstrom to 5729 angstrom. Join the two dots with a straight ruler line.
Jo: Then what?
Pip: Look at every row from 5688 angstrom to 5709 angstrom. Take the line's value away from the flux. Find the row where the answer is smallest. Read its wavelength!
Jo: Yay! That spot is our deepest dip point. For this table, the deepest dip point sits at 5700.68 angstrom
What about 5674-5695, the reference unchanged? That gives 5681.02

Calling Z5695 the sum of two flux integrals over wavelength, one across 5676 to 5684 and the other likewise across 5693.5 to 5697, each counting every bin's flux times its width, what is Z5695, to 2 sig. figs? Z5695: 16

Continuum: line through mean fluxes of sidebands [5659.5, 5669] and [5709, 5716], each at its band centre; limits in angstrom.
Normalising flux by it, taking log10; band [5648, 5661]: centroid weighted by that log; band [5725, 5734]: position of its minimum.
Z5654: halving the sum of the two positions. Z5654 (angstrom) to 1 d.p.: 5689.3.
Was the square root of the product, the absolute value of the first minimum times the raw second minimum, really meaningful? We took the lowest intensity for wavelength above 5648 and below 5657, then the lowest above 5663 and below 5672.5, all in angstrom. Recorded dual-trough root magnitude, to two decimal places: 1.31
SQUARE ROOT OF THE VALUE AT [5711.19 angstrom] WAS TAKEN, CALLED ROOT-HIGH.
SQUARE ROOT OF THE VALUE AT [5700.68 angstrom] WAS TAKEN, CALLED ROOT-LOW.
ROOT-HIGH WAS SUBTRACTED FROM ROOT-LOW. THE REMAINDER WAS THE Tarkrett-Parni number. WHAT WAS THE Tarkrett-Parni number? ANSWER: -0.17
